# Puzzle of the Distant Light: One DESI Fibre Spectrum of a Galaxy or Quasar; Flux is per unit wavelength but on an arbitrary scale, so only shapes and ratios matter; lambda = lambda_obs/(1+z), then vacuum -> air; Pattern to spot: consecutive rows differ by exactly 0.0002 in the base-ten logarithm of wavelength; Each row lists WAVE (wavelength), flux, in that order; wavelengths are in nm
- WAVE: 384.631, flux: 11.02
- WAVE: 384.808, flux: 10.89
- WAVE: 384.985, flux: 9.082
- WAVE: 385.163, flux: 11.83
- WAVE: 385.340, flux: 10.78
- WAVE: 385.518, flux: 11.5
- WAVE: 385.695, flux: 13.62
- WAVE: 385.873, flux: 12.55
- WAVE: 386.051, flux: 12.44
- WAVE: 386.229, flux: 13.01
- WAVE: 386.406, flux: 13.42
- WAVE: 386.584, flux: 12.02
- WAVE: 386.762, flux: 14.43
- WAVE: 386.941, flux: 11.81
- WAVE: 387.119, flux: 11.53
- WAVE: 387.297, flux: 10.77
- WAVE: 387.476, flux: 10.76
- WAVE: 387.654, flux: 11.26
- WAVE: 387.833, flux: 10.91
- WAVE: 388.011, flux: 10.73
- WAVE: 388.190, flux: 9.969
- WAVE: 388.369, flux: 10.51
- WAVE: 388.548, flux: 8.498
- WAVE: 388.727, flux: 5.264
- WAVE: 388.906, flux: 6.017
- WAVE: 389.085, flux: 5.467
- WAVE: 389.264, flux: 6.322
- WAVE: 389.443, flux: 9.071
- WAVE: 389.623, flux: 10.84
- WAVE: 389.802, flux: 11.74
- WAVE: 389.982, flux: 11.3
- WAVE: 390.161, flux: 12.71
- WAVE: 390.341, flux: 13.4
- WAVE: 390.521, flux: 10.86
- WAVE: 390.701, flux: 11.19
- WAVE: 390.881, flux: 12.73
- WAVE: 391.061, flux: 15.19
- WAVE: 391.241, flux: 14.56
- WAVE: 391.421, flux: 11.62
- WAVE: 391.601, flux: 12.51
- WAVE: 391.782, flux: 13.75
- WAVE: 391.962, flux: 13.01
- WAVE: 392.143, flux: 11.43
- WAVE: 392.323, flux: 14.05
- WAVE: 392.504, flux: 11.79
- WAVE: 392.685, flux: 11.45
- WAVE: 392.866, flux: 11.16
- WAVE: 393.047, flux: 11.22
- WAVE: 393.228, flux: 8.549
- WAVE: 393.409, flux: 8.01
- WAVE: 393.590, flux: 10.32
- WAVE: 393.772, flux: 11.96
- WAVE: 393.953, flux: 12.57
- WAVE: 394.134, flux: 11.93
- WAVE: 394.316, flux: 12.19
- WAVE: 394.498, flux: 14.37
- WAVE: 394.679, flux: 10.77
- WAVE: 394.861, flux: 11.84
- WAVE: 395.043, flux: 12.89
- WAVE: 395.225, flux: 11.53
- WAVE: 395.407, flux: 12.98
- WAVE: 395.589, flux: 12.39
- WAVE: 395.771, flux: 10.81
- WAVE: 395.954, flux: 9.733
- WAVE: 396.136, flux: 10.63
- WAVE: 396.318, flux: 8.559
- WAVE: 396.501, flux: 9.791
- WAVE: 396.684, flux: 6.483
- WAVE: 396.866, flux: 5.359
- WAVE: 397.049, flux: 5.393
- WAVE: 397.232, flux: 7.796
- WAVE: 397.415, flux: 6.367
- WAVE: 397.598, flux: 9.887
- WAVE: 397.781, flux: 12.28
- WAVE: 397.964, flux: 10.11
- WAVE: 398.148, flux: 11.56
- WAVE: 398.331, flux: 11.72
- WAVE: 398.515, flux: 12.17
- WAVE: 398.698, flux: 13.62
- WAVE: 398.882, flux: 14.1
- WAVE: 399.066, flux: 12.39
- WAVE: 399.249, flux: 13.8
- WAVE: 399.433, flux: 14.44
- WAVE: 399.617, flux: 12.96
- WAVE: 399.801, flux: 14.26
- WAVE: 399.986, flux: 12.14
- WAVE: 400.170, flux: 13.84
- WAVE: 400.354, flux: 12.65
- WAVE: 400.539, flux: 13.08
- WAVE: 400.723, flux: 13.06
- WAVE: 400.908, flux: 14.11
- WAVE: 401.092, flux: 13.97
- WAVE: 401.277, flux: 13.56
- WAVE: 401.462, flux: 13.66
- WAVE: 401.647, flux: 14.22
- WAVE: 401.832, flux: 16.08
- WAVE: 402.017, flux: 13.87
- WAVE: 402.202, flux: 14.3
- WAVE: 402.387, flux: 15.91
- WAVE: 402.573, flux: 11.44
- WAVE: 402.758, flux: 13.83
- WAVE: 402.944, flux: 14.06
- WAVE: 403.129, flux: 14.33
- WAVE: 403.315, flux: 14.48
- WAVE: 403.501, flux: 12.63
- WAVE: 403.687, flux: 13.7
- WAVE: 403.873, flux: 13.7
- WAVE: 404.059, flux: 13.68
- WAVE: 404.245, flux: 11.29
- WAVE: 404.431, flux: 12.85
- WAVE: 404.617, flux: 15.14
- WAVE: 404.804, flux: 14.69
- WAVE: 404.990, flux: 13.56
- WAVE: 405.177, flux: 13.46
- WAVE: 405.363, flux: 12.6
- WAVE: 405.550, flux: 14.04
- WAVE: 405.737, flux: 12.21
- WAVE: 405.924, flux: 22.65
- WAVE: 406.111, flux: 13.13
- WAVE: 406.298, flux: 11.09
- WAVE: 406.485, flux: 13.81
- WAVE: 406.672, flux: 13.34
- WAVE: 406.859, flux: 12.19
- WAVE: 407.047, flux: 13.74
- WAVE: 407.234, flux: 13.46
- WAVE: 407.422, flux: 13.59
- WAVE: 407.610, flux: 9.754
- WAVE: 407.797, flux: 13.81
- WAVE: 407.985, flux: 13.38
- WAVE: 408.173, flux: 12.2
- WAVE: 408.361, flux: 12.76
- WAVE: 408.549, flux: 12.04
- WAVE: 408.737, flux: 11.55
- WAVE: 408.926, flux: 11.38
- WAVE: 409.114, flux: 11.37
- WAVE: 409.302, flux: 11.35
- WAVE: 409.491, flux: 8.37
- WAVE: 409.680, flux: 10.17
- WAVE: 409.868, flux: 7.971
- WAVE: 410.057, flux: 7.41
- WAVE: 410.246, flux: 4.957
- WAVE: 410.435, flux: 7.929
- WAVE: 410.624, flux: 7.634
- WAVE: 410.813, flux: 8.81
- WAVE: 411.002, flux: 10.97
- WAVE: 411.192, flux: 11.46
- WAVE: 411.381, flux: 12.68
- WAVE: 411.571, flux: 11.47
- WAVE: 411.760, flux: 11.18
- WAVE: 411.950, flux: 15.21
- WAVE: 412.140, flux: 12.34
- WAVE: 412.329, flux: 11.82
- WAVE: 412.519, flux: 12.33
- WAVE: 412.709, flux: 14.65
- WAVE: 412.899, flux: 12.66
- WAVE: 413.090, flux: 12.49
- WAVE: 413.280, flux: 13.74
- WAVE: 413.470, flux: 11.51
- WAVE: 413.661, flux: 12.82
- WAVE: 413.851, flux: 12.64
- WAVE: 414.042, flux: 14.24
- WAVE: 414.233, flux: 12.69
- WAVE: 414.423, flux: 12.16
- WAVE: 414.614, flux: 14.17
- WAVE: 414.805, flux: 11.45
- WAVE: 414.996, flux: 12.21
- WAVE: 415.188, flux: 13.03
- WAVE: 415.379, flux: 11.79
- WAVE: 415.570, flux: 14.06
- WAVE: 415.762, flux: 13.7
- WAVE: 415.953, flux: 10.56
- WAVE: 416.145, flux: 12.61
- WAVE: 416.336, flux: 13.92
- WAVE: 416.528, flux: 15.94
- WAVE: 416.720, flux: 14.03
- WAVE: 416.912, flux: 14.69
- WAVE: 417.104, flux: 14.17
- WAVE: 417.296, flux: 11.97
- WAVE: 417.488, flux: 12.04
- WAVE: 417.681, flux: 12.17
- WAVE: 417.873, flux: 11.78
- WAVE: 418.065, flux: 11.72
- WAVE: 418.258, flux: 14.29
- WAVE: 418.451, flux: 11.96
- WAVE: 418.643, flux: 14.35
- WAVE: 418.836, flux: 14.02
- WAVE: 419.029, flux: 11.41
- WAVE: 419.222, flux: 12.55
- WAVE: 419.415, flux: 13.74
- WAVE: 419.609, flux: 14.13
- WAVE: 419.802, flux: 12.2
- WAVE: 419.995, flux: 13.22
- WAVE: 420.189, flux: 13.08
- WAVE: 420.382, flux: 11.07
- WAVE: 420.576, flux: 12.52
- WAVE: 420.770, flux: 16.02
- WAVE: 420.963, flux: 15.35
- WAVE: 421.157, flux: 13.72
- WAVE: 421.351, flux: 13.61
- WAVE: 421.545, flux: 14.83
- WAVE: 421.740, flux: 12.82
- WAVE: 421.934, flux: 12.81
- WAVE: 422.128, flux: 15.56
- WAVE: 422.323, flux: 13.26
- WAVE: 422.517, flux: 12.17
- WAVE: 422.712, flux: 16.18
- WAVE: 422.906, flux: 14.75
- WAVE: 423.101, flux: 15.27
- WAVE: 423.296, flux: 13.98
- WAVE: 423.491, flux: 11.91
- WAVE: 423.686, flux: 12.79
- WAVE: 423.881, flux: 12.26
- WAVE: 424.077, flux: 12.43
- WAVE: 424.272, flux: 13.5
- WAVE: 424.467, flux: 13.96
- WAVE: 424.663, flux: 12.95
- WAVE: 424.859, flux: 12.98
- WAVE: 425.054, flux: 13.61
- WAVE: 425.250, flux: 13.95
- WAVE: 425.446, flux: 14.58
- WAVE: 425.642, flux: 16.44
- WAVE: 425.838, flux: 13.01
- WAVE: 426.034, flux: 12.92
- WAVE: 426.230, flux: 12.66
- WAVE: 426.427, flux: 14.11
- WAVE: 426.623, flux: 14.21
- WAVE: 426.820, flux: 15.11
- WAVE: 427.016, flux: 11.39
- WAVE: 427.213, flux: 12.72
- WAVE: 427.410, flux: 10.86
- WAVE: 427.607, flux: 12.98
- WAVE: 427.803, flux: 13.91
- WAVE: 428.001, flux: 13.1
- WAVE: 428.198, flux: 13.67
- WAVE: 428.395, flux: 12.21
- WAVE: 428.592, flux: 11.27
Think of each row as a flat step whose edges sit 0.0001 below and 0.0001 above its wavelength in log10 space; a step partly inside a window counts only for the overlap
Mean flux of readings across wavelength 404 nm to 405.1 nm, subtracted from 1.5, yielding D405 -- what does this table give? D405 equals -12.0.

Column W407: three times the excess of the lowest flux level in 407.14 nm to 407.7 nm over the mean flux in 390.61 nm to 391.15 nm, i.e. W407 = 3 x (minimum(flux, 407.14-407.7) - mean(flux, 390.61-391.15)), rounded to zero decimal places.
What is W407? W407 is -10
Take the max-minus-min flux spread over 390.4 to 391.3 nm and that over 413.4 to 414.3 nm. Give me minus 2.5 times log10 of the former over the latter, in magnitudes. -0.5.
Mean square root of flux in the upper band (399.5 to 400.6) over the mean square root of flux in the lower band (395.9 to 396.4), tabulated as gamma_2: 1.17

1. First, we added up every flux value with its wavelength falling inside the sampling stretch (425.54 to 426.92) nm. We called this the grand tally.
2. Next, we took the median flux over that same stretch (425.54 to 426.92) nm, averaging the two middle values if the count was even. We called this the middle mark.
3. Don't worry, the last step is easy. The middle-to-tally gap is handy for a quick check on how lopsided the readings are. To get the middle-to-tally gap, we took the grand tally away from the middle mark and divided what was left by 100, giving -0.84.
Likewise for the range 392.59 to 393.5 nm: -0.39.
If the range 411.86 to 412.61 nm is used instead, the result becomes -0.39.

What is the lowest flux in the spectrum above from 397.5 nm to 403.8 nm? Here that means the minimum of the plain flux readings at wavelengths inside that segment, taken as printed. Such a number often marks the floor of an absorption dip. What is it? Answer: 9.887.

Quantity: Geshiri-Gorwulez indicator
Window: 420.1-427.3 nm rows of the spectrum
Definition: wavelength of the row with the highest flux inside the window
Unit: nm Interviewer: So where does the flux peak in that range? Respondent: 425.642 nm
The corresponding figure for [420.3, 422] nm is 420.770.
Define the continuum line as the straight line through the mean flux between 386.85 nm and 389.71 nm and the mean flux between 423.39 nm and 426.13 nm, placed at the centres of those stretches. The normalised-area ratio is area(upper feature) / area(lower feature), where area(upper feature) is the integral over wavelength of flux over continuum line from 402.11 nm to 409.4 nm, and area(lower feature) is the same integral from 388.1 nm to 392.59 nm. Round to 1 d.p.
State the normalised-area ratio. 1.7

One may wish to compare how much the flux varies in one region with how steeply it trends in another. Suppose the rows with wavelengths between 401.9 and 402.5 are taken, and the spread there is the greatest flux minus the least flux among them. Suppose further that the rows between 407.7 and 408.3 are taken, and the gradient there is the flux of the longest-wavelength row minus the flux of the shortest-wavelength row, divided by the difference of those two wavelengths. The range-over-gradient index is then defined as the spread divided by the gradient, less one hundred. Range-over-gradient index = -100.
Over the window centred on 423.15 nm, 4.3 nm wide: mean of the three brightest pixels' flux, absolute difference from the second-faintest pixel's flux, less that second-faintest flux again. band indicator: -8.7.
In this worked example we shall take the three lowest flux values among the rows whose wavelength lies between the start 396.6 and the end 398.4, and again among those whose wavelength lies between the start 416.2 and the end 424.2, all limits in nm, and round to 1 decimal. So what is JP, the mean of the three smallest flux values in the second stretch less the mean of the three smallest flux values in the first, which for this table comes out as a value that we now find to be 5.7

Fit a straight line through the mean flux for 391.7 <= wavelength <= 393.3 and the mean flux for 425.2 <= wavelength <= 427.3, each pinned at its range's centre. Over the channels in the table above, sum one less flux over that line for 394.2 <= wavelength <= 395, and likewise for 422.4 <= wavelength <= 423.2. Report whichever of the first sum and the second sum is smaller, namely -0.31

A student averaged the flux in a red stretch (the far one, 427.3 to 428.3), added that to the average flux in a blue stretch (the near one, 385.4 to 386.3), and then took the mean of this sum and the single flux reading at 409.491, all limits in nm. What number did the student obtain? 16.9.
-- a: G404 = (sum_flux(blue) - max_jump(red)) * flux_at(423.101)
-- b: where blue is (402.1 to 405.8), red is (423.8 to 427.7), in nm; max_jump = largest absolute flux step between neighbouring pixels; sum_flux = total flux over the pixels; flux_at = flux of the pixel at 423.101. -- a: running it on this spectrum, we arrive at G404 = 4095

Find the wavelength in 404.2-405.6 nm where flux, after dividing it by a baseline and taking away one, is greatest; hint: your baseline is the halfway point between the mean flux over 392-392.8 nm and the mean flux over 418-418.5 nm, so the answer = 404.617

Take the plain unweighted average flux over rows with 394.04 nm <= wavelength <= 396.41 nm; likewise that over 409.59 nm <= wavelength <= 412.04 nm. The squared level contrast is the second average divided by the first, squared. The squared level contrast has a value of 0.72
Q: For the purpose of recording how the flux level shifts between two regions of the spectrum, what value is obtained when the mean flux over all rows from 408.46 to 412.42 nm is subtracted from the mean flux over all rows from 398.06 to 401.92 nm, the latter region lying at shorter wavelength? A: 3.0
